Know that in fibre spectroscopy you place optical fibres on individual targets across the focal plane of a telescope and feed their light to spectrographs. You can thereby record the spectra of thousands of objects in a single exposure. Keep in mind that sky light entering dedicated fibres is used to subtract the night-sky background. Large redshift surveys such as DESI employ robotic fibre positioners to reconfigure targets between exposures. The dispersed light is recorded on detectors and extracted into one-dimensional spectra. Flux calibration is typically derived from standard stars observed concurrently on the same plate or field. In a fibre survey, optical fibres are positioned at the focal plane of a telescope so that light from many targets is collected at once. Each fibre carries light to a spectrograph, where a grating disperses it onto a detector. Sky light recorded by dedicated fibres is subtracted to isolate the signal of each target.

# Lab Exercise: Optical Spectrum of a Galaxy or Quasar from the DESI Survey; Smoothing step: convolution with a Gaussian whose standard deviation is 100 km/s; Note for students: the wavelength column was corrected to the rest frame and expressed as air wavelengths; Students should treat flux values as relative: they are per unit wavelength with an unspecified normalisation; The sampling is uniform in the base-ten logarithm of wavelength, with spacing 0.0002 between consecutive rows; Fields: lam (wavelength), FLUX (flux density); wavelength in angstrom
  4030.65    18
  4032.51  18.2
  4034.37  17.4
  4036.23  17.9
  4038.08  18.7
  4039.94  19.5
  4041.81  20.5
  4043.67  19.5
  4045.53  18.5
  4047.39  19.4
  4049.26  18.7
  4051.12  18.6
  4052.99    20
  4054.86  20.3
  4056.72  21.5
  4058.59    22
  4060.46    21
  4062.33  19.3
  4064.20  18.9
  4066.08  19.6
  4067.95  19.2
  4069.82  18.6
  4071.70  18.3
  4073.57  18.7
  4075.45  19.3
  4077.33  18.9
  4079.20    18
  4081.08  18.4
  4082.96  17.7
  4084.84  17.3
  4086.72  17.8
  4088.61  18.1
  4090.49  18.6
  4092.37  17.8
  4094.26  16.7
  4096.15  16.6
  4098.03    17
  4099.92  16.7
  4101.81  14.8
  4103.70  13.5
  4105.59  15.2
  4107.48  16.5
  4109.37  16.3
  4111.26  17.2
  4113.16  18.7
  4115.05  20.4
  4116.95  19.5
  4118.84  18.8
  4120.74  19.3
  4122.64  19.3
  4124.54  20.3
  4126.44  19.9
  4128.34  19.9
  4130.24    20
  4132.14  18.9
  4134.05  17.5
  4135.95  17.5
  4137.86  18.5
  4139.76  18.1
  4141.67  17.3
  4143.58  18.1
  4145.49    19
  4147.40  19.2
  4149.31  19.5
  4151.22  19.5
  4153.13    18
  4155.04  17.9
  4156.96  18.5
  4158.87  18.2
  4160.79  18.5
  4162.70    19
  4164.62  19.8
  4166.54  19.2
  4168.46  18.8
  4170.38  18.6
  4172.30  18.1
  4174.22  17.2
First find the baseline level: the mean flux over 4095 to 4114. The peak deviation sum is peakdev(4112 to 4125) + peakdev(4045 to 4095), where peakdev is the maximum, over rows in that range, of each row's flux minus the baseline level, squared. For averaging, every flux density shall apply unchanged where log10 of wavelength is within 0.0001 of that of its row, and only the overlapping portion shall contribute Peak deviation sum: 50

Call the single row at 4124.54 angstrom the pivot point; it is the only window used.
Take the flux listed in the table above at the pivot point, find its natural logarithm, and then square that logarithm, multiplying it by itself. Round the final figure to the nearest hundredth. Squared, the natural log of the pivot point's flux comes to 9.06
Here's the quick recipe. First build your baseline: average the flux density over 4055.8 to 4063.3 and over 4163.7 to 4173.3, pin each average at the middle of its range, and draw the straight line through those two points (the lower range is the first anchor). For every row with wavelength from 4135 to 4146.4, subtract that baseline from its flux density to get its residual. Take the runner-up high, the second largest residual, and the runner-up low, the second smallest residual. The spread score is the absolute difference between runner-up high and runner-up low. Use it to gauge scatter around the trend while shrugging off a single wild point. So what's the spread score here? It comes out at 1.0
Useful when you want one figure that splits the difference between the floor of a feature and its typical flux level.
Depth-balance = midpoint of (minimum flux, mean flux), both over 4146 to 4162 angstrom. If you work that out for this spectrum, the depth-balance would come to 18.3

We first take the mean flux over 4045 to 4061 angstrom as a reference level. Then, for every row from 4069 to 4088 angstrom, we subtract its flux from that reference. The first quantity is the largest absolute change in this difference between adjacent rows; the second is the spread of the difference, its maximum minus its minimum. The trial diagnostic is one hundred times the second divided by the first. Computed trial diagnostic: 222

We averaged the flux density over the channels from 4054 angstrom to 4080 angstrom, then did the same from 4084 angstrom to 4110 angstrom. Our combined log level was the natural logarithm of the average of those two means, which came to 2.90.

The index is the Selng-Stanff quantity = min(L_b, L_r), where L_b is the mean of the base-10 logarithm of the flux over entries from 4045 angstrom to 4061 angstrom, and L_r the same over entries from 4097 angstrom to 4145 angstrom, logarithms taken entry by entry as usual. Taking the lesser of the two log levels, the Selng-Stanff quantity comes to 1.25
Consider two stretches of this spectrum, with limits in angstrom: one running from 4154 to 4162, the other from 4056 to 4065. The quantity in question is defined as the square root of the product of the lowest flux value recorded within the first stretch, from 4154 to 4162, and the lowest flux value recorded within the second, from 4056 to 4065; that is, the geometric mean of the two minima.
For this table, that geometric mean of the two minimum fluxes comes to 18.4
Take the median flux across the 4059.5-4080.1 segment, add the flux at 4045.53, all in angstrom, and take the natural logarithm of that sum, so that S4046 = 3.62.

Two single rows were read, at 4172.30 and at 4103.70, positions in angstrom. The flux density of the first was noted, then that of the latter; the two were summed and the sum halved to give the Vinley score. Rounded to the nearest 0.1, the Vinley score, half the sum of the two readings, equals 15.8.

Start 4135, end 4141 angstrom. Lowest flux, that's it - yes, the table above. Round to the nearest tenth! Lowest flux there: 17.5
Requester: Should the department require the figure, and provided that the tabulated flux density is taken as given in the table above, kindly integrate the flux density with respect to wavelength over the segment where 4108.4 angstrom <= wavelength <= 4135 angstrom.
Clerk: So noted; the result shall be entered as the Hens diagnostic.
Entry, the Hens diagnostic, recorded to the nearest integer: 505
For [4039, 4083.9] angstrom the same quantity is 869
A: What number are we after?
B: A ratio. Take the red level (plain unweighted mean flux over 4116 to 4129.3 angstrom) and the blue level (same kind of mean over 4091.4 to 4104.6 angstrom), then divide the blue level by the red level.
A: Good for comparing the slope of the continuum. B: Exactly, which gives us 0.83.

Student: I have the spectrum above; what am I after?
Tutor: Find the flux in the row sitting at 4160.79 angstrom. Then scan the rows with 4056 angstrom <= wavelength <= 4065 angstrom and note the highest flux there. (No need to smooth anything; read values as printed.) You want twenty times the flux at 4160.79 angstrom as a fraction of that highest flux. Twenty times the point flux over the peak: 16.8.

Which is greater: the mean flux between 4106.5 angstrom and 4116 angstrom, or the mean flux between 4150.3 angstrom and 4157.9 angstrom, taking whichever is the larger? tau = 18.5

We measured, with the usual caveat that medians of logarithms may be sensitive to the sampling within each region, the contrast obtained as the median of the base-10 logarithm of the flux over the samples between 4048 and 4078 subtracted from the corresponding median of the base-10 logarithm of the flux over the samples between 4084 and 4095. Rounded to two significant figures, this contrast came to -0.034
